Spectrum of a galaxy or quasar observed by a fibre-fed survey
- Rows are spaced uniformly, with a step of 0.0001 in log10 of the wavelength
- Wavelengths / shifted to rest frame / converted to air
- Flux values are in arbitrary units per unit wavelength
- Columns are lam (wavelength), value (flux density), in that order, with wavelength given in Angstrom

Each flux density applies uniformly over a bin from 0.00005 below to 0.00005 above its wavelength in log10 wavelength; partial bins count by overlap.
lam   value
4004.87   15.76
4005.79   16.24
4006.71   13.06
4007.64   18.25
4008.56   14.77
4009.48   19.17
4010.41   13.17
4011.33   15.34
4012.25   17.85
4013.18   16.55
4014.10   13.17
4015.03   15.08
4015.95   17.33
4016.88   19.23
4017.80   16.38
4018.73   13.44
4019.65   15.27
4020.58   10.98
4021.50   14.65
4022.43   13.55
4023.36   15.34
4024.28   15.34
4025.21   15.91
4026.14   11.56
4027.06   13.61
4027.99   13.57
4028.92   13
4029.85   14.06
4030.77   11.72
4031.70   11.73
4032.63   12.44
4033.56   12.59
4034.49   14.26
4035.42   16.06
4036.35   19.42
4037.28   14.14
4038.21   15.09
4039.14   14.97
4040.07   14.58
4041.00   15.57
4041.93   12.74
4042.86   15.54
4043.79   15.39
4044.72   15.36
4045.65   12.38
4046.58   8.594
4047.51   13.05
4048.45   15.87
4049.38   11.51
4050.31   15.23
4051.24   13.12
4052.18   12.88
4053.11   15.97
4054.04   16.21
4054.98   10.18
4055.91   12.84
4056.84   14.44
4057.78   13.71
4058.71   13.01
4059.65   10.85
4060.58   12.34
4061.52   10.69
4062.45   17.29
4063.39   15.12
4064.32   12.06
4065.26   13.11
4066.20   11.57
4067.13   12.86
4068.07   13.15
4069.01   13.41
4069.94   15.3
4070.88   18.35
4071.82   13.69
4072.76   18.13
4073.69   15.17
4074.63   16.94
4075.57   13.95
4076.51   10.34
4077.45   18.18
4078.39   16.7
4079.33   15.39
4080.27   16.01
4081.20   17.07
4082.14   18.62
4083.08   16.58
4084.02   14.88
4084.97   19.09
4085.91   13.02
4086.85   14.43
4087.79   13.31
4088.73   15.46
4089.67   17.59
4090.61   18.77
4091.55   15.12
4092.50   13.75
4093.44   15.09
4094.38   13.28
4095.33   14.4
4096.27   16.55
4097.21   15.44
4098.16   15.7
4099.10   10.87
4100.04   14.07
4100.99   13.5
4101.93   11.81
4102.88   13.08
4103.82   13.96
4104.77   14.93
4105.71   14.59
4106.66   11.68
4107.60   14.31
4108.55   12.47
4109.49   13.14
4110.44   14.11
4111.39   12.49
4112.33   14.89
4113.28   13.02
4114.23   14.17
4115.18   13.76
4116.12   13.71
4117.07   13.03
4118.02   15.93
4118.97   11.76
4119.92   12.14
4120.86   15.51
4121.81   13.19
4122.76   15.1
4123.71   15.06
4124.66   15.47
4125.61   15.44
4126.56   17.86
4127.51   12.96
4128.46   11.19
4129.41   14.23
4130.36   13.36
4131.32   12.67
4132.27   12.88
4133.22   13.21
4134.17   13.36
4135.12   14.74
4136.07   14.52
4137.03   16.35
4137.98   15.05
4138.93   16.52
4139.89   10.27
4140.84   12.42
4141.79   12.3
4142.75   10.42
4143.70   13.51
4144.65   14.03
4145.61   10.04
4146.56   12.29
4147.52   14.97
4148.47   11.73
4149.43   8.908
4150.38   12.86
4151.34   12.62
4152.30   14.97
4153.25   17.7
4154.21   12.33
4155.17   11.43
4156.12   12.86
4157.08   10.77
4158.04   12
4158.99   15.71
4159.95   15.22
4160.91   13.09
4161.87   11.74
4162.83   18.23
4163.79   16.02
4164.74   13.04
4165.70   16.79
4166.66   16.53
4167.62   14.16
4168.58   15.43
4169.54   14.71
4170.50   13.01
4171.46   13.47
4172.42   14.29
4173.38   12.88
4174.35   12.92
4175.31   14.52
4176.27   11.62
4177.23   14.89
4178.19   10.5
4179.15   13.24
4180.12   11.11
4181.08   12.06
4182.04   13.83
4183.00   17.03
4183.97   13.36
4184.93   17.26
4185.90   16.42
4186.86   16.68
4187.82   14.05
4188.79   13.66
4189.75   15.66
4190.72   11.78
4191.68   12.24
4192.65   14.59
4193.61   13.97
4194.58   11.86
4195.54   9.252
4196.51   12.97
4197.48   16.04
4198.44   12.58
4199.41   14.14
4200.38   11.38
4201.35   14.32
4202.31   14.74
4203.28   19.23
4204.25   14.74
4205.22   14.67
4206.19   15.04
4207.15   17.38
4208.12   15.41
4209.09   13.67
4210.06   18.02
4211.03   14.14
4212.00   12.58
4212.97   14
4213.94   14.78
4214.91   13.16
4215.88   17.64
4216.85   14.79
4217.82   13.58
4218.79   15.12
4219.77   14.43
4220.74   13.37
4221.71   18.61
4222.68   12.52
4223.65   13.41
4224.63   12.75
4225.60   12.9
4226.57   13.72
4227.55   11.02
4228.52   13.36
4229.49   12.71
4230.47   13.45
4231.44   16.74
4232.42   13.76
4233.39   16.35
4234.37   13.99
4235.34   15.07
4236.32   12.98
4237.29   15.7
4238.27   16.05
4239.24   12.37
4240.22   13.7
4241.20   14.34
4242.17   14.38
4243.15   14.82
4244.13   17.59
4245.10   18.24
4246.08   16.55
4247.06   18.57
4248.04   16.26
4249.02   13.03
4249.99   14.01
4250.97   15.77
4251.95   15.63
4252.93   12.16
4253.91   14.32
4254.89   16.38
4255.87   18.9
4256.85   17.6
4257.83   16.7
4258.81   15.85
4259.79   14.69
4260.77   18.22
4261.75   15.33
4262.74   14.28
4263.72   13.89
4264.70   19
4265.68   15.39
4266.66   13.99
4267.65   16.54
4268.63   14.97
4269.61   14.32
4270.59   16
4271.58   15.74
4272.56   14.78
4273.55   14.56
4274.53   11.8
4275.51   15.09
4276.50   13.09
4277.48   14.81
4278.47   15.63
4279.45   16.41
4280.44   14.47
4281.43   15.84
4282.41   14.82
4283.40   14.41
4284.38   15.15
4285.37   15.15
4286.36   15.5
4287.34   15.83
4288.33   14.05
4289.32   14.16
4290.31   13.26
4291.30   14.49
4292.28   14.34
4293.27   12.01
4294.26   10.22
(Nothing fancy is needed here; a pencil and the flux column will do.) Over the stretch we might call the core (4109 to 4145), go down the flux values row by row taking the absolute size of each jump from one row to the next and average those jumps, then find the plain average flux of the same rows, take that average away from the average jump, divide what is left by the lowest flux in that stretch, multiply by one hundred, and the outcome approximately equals -119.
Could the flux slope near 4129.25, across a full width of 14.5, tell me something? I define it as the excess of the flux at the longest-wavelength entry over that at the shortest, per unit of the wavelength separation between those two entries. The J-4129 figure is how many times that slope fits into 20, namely -459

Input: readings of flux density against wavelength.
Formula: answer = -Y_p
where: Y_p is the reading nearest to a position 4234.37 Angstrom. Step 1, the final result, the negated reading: -14.0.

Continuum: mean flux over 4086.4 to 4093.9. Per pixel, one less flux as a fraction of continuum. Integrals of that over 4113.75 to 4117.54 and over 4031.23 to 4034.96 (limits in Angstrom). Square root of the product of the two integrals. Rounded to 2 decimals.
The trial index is 0.53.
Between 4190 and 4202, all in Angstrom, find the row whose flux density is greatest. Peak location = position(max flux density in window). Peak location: 4197.48 Angstrom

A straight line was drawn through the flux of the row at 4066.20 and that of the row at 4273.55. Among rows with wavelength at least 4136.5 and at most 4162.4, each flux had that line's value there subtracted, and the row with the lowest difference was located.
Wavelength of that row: 4149.43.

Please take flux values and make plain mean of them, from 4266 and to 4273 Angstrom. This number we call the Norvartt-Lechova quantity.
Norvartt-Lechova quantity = 15.2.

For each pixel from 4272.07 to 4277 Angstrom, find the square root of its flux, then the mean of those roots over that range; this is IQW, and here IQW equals 3.72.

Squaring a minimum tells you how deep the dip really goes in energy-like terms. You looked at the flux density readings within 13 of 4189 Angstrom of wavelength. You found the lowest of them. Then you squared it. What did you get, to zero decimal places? 86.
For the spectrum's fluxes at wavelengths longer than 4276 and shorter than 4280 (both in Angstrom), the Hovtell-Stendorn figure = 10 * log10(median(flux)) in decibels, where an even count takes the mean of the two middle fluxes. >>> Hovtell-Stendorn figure 11.8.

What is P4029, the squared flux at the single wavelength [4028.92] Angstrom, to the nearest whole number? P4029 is 169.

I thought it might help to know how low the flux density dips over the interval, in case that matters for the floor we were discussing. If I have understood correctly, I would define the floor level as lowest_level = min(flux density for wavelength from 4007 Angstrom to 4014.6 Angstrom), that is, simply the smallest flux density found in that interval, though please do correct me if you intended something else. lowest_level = 13.17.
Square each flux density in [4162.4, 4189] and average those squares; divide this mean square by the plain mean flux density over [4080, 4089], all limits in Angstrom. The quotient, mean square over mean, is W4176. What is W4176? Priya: 13.2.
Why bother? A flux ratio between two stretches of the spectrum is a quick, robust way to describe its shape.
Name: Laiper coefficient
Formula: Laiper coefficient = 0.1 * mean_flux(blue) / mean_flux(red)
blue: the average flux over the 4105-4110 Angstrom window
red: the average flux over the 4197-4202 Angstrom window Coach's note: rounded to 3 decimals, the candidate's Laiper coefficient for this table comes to 0.097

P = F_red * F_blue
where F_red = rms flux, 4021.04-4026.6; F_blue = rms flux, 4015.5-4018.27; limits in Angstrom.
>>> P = 256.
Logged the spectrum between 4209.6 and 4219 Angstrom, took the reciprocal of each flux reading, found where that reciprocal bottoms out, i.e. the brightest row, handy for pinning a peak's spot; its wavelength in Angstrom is 4210.06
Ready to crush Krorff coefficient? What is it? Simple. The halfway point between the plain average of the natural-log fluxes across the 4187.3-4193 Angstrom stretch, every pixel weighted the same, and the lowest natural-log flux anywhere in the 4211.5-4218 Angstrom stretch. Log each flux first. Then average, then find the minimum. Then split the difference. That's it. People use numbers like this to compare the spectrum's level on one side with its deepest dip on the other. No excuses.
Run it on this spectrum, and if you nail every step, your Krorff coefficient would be 2.57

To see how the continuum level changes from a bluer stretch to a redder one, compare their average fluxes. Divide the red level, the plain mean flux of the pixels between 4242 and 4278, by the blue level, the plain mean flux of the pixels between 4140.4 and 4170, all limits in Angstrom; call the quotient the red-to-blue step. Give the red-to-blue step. 1.15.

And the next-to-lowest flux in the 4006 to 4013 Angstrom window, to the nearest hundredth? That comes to 13.17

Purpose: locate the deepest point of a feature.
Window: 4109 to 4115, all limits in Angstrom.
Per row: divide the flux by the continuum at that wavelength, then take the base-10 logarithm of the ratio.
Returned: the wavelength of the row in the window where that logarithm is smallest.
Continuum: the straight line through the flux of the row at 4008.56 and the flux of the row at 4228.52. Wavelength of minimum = 4111.39 Angstrom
